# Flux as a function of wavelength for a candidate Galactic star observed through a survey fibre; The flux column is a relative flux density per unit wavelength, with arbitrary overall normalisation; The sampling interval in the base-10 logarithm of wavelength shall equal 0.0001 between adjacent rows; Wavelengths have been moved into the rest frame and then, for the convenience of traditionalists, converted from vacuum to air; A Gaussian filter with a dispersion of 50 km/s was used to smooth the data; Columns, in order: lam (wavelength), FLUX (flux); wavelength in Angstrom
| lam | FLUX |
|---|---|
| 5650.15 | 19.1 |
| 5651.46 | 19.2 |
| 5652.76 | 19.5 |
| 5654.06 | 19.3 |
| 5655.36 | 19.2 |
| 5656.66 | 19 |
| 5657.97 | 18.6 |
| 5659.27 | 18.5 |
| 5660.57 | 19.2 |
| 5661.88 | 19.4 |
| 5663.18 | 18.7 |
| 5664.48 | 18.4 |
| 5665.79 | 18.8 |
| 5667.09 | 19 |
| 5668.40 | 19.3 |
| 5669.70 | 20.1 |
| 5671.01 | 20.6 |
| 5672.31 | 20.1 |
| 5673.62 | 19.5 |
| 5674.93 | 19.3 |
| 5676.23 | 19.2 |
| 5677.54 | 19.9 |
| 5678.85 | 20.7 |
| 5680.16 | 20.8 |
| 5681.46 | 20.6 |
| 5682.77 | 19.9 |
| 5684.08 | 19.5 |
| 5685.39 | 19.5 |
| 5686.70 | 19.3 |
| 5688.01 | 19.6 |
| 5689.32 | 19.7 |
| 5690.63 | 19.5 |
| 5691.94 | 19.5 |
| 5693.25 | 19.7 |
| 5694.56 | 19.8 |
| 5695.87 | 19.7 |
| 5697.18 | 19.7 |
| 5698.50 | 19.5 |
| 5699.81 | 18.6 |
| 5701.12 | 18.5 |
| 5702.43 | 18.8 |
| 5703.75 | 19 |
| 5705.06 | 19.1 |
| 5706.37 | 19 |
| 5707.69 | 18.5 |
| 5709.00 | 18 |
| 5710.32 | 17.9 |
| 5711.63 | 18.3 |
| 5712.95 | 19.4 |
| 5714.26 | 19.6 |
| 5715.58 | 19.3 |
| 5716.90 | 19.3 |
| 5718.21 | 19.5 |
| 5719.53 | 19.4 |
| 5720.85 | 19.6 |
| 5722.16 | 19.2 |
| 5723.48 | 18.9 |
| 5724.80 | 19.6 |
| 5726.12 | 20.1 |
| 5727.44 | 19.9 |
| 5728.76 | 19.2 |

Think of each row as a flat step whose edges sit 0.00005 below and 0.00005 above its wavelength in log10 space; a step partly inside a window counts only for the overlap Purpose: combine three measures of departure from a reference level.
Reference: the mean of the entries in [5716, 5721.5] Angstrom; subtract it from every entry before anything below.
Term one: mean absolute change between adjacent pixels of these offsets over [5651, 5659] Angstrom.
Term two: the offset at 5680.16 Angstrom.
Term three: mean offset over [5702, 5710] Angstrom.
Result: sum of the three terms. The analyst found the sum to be 0.87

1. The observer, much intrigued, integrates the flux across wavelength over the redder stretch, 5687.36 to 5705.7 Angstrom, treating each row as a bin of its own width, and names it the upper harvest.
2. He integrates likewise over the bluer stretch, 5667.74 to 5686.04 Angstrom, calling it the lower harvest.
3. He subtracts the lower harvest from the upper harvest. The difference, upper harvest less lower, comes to -10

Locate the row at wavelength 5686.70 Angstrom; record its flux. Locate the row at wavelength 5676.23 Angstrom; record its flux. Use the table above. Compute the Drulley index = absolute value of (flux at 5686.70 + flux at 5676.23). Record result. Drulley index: 38.5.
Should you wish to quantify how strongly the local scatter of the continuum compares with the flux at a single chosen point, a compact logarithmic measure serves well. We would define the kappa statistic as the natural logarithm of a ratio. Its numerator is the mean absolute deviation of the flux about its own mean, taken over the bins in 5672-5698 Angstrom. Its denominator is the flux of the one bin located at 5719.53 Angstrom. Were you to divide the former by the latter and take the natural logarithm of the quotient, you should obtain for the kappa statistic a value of -4.05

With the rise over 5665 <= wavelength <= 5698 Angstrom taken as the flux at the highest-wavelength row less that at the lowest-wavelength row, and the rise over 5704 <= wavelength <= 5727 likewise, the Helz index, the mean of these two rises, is 0.95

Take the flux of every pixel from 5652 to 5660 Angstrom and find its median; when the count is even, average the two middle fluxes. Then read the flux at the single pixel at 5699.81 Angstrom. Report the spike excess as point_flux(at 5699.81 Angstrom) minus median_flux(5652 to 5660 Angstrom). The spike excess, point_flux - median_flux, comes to -0.5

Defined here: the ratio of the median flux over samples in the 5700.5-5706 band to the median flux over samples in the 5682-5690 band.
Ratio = 0.97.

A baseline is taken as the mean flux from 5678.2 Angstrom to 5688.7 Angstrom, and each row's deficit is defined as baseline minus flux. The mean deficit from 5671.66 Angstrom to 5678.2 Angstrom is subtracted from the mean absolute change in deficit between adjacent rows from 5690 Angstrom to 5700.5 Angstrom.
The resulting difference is -0.17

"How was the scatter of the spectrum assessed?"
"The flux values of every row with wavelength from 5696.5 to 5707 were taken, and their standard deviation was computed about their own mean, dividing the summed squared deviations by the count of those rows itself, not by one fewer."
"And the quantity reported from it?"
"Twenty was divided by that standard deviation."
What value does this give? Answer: 52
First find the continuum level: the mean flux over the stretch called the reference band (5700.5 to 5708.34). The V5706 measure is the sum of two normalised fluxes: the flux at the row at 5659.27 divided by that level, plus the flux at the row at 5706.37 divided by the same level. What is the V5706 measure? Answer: 1.993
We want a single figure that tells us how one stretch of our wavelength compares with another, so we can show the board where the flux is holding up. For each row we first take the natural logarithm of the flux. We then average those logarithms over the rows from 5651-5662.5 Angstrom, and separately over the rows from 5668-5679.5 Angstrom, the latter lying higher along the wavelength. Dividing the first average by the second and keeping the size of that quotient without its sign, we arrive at 0.99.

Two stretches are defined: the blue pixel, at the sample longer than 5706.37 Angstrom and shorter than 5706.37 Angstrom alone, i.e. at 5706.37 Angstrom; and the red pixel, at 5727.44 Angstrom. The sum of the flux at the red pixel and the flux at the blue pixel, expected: 38.9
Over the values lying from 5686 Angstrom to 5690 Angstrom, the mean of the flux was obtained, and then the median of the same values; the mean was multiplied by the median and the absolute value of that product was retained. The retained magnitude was 383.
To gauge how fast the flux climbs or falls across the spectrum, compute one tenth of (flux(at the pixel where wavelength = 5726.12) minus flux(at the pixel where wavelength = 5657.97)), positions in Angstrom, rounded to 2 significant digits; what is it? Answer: 0.15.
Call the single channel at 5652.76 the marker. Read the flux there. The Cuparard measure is 19.5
